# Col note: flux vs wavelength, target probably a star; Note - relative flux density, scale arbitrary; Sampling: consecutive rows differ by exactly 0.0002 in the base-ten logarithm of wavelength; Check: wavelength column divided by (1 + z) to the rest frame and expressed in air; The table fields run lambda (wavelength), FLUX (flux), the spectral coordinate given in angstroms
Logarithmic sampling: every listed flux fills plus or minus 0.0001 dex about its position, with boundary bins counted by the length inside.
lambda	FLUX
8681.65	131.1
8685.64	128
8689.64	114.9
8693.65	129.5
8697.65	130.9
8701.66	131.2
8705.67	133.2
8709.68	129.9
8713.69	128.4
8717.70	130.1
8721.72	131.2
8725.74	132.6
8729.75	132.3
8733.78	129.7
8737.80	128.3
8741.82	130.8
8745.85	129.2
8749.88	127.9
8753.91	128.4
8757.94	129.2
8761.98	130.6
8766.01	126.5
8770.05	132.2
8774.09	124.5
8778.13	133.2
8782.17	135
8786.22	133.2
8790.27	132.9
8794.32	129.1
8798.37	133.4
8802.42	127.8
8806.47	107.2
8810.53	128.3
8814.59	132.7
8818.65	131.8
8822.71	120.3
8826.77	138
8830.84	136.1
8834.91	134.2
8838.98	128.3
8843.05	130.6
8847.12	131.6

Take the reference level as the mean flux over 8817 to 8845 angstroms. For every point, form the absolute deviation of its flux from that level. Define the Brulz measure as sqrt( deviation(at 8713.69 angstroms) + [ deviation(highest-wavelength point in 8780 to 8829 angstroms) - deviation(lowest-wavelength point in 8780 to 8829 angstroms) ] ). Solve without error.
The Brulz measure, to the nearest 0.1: 2.4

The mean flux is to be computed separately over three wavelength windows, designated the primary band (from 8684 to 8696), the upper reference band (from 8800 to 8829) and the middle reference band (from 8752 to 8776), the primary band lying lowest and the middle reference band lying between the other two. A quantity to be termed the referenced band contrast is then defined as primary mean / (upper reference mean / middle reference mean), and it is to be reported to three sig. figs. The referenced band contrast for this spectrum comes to 126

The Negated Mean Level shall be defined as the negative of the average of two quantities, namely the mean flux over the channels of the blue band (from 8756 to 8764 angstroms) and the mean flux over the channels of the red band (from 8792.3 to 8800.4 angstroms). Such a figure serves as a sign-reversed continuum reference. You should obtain -130.6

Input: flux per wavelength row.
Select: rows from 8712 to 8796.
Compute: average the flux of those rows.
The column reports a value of 130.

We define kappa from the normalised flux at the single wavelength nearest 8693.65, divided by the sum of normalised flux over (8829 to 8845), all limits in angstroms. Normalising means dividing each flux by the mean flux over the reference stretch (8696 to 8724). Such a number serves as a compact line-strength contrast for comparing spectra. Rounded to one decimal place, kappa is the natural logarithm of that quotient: -1.4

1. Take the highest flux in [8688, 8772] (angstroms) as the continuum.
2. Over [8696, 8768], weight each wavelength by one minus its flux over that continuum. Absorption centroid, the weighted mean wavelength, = 8738.1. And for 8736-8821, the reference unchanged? 8780.9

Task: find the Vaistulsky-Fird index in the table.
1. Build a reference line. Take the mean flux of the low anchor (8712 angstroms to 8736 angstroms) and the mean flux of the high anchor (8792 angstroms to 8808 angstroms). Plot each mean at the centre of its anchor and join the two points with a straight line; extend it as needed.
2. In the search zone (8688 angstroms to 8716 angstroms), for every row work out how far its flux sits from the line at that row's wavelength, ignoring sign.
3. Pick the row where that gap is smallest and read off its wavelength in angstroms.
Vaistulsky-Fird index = 8705.67 angstroms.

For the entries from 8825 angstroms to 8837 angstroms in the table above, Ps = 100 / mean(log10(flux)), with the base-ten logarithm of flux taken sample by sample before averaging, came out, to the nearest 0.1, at 46.9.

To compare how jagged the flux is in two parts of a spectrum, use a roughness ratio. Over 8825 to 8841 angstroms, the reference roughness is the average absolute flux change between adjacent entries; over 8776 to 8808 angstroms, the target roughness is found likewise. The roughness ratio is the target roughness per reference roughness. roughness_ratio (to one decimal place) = 1.7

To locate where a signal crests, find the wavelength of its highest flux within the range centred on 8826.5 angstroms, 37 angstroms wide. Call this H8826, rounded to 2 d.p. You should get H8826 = 8826.77 angstroms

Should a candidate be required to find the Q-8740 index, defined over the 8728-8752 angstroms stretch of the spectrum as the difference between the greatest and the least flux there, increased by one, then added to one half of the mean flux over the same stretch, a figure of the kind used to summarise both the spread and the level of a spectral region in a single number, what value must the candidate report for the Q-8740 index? 70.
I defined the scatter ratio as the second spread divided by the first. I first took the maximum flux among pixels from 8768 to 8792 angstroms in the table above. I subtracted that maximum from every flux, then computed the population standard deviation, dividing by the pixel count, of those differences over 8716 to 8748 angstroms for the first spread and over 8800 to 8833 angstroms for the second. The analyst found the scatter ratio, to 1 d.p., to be 6.7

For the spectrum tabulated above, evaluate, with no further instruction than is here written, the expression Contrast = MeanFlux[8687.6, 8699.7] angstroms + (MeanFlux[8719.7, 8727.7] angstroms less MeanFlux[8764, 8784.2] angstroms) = 127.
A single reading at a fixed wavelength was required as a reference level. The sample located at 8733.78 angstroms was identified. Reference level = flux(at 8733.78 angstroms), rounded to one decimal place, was 129.7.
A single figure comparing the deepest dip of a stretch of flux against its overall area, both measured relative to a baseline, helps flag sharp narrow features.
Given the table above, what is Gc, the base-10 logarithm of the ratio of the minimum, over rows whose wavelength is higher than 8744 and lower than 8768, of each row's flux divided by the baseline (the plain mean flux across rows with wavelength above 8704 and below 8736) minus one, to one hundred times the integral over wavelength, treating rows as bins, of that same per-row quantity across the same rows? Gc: -3.1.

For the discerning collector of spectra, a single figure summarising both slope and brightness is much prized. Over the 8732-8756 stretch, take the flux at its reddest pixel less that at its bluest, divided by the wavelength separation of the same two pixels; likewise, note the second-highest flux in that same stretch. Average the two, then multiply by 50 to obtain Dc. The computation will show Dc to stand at 3241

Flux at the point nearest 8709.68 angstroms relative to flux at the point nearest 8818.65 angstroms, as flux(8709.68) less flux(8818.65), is -2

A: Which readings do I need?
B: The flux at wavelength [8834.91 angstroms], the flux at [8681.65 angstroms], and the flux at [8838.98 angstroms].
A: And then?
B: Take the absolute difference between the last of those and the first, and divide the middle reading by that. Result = 22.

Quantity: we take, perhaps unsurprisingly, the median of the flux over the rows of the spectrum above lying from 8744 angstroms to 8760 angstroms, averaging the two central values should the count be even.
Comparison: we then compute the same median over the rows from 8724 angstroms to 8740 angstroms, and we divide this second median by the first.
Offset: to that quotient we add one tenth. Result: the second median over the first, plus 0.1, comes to 1.117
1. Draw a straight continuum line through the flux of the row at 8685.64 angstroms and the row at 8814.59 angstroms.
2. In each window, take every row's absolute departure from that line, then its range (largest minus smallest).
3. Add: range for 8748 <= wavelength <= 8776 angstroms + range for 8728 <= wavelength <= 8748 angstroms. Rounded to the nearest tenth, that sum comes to 9.2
